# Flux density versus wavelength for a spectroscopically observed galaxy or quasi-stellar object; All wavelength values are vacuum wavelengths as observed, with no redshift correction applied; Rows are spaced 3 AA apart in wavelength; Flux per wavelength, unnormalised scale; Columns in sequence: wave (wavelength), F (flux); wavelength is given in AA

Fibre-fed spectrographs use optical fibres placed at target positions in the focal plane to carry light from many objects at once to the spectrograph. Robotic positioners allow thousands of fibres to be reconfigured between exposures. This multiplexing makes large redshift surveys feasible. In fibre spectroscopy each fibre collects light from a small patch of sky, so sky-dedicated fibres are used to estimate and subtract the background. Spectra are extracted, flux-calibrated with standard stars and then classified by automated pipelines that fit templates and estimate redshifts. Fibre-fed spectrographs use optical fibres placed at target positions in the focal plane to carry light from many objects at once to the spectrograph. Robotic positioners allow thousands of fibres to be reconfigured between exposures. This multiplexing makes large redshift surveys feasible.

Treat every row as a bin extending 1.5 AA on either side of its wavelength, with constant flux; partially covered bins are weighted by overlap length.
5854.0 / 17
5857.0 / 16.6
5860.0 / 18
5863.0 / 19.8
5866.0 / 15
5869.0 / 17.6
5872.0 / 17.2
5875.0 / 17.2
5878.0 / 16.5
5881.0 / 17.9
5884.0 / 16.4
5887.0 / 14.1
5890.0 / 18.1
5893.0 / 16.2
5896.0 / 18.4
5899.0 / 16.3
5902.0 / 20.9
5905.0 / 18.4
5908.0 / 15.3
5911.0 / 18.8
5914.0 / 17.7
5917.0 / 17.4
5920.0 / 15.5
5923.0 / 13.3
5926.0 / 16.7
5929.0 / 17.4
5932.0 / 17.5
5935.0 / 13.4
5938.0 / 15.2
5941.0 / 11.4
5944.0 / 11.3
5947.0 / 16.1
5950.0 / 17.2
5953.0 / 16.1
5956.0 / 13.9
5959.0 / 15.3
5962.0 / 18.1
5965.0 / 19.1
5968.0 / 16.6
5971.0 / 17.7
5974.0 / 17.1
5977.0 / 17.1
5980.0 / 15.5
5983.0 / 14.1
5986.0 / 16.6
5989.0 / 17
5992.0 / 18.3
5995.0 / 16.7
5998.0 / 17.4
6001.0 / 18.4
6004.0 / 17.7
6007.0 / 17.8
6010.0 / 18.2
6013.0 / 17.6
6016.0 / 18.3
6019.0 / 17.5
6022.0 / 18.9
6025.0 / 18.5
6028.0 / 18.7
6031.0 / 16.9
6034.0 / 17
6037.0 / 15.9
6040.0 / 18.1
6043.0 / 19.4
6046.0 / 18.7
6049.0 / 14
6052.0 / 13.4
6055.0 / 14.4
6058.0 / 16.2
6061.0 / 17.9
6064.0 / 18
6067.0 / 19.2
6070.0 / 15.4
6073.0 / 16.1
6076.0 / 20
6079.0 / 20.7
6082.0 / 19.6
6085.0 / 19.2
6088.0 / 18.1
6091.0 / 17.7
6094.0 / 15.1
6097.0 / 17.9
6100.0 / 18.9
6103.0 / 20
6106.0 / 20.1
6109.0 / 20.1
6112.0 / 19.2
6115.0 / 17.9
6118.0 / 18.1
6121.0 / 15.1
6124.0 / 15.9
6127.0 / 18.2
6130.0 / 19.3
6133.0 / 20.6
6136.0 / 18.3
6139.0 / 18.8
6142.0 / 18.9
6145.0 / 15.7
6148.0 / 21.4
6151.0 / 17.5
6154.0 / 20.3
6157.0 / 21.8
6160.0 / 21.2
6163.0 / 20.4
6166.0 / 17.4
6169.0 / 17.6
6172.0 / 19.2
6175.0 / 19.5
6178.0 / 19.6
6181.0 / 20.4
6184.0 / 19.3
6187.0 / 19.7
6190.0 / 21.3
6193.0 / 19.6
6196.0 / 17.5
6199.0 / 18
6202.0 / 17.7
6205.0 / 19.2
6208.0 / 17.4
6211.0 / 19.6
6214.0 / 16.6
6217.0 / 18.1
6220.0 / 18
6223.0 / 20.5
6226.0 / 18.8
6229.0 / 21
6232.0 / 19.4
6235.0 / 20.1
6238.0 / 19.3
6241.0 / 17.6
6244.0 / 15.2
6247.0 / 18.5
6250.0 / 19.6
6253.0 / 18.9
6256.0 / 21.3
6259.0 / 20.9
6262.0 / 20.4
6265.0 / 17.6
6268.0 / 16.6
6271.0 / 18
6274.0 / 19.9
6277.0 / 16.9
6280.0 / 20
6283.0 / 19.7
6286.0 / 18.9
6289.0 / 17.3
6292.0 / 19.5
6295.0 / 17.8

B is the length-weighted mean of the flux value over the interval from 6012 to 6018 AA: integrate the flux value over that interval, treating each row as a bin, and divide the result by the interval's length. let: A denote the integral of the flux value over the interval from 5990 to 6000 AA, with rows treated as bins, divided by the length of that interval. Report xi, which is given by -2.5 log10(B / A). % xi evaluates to -0.03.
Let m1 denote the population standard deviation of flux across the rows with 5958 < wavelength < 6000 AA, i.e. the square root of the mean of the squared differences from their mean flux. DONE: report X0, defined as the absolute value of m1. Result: 1.25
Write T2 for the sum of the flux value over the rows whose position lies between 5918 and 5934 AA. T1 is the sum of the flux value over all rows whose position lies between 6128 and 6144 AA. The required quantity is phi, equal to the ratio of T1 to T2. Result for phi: 1.19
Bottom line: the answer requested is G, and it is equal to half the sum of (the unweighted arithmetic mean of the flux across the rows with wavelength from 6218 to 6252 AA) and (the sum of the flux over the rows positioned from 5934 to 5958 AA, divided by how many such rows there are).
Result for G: 16.6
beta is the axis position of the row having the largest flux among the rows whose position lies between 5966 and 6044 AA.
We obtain 6043.0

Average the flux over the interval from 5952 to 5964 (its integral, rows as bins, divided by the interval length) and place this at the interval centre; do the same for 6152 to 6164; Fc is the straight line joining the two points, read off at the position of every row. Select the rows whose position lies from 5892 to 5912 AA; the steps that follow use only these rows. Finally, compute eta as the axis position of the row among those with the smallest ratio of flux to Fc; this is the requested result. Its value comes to 5908.0 AA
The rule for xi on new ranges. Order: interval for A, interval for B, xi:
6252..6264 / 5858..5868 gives 0.16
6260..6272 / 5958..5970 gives 0.05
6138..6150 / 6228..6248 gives 0.00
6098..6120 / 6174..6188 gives -0.04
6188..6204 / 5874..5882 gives 0.10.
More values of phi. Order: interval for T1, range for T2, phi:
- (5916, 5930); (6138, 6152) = 0.87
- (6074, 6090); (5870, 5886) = 1.15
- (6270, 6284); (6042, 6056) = 1.18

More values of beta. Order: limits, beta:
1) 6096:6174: 6157.0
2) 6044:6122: 6079.0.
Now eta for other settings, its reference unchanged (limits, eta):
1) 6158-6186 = 6166.0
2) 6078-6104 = 6094.0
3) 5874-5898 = 5887.0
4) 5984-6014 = 5995.0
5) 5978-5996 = 5983.0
